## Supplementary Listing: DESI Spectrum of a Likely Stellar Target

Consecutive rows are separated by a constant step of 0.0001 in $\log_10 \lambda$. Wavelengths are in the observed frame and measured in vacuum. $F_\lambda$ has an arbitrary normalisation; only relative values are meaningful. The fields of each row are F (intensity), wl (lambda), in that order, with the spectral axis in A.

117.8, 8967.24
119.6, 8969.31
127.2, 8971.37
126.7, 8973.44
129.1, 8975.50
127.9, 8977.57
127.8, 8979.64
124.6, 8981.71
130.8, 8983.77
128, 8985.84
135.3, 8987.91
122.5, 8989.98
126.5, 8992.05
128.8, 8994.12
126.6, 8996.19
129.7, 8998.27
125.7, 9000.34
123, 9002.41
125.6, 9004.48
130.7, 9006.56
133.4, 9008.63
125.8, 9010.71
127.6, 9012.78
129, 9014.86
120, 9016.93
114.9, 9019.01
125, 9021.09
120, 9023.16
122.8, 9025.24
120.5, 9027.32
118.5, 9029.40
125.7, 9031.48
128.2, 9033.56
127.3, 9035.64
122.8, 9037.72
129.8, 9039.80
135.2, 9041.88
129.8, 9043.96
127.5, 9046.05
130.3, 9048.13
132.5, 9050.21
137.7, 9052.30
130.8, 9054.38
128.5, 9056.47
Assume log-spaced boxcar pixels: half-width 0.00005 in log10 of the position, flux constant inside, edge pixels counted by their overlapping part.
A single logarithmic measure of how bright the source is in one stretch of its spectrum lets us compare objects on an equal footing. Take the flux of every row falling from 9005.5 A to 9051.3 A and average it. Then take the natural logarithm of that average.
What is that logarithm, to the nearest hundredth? 4.84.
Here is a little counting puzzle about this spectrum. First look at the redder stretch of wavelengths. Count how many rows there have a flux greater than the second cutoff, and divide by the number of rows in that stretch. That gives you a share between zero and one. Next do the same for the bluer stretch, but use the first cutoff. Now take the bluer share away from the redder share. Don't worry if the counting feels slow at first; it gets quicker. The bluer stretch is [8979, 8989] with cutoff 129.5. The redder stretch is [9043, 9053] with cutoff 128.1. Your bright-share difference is 0.4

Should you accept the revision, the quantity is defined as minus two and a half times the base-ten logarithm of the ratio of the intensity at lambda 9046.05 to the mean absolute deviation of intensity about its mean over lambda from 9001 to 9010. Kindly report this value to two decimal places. -3.79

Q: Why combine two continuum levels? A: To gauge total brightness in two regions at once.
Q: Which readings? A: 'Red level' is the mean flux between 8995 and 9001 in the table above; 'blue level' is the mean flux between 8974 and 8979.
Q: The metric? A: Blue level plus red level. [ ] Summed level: 256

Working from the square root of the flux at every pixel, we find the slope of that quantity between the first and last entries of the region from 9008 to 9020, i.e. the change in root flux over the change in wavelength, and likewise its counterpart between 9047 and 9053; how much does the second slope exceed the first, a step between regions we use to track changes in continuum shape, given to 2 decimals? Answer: 0.16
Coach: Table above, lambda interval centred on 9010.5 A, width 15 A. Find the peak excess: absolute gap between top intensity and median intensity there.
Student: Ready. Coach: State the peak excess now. 5.8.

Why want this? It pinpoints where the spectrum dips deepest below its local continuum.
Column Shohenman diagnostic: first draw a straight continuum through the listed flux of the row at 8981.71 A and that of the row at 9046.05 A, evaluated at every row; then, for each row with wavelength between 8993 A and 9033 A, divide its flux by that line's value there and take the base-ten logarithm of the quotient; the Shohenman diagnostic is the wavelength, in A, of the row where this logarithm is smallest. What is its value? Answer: 9019.01 A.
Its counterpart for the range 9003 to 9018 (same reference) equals 9016.93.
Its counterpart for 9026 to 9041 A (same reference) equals 9029.40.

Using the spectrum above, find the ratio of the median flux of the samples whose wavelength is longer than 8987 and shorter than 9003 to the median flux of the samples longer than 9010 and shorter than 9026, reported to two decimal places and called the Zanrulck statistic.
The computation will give 1.02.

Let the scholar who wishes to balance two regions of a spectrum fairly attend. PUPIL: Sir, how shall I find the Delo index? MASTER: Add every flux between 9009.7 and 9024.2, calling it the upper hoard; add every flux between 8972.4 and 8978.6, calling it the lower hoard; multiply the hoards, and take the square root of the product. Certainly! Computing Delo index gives 575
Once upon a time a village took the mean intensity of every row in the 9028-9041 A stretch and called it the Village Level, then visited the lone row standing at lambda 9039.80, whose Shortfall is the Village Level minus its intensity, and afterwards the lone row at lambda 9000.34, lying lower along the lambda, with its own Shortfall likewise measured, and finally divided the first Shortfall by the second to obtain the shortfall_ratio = 14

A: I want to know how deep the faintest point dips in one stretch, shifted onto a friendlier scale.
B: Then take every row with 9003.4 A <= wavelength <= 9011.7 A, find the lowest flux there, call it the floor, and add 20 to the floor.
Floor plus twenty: 146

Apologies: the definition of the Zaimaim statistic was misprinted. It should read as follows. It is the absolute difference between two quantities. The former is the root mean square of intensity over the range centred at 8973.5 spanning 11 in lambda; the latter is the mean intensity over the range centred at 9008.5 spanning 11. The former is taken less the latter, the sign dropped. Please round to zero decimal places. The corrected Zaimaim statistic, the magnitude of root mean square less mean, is 2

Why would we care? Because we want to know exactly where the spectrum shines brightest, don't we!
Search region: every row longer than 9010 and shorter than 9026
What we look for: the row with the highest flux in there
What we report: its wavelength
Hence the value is 9014.86 A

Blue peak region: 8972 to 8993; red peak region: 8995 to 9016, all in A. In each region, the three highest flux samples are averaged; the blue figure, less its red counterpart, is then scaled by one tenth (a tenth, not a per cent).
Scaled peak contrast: 0.05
